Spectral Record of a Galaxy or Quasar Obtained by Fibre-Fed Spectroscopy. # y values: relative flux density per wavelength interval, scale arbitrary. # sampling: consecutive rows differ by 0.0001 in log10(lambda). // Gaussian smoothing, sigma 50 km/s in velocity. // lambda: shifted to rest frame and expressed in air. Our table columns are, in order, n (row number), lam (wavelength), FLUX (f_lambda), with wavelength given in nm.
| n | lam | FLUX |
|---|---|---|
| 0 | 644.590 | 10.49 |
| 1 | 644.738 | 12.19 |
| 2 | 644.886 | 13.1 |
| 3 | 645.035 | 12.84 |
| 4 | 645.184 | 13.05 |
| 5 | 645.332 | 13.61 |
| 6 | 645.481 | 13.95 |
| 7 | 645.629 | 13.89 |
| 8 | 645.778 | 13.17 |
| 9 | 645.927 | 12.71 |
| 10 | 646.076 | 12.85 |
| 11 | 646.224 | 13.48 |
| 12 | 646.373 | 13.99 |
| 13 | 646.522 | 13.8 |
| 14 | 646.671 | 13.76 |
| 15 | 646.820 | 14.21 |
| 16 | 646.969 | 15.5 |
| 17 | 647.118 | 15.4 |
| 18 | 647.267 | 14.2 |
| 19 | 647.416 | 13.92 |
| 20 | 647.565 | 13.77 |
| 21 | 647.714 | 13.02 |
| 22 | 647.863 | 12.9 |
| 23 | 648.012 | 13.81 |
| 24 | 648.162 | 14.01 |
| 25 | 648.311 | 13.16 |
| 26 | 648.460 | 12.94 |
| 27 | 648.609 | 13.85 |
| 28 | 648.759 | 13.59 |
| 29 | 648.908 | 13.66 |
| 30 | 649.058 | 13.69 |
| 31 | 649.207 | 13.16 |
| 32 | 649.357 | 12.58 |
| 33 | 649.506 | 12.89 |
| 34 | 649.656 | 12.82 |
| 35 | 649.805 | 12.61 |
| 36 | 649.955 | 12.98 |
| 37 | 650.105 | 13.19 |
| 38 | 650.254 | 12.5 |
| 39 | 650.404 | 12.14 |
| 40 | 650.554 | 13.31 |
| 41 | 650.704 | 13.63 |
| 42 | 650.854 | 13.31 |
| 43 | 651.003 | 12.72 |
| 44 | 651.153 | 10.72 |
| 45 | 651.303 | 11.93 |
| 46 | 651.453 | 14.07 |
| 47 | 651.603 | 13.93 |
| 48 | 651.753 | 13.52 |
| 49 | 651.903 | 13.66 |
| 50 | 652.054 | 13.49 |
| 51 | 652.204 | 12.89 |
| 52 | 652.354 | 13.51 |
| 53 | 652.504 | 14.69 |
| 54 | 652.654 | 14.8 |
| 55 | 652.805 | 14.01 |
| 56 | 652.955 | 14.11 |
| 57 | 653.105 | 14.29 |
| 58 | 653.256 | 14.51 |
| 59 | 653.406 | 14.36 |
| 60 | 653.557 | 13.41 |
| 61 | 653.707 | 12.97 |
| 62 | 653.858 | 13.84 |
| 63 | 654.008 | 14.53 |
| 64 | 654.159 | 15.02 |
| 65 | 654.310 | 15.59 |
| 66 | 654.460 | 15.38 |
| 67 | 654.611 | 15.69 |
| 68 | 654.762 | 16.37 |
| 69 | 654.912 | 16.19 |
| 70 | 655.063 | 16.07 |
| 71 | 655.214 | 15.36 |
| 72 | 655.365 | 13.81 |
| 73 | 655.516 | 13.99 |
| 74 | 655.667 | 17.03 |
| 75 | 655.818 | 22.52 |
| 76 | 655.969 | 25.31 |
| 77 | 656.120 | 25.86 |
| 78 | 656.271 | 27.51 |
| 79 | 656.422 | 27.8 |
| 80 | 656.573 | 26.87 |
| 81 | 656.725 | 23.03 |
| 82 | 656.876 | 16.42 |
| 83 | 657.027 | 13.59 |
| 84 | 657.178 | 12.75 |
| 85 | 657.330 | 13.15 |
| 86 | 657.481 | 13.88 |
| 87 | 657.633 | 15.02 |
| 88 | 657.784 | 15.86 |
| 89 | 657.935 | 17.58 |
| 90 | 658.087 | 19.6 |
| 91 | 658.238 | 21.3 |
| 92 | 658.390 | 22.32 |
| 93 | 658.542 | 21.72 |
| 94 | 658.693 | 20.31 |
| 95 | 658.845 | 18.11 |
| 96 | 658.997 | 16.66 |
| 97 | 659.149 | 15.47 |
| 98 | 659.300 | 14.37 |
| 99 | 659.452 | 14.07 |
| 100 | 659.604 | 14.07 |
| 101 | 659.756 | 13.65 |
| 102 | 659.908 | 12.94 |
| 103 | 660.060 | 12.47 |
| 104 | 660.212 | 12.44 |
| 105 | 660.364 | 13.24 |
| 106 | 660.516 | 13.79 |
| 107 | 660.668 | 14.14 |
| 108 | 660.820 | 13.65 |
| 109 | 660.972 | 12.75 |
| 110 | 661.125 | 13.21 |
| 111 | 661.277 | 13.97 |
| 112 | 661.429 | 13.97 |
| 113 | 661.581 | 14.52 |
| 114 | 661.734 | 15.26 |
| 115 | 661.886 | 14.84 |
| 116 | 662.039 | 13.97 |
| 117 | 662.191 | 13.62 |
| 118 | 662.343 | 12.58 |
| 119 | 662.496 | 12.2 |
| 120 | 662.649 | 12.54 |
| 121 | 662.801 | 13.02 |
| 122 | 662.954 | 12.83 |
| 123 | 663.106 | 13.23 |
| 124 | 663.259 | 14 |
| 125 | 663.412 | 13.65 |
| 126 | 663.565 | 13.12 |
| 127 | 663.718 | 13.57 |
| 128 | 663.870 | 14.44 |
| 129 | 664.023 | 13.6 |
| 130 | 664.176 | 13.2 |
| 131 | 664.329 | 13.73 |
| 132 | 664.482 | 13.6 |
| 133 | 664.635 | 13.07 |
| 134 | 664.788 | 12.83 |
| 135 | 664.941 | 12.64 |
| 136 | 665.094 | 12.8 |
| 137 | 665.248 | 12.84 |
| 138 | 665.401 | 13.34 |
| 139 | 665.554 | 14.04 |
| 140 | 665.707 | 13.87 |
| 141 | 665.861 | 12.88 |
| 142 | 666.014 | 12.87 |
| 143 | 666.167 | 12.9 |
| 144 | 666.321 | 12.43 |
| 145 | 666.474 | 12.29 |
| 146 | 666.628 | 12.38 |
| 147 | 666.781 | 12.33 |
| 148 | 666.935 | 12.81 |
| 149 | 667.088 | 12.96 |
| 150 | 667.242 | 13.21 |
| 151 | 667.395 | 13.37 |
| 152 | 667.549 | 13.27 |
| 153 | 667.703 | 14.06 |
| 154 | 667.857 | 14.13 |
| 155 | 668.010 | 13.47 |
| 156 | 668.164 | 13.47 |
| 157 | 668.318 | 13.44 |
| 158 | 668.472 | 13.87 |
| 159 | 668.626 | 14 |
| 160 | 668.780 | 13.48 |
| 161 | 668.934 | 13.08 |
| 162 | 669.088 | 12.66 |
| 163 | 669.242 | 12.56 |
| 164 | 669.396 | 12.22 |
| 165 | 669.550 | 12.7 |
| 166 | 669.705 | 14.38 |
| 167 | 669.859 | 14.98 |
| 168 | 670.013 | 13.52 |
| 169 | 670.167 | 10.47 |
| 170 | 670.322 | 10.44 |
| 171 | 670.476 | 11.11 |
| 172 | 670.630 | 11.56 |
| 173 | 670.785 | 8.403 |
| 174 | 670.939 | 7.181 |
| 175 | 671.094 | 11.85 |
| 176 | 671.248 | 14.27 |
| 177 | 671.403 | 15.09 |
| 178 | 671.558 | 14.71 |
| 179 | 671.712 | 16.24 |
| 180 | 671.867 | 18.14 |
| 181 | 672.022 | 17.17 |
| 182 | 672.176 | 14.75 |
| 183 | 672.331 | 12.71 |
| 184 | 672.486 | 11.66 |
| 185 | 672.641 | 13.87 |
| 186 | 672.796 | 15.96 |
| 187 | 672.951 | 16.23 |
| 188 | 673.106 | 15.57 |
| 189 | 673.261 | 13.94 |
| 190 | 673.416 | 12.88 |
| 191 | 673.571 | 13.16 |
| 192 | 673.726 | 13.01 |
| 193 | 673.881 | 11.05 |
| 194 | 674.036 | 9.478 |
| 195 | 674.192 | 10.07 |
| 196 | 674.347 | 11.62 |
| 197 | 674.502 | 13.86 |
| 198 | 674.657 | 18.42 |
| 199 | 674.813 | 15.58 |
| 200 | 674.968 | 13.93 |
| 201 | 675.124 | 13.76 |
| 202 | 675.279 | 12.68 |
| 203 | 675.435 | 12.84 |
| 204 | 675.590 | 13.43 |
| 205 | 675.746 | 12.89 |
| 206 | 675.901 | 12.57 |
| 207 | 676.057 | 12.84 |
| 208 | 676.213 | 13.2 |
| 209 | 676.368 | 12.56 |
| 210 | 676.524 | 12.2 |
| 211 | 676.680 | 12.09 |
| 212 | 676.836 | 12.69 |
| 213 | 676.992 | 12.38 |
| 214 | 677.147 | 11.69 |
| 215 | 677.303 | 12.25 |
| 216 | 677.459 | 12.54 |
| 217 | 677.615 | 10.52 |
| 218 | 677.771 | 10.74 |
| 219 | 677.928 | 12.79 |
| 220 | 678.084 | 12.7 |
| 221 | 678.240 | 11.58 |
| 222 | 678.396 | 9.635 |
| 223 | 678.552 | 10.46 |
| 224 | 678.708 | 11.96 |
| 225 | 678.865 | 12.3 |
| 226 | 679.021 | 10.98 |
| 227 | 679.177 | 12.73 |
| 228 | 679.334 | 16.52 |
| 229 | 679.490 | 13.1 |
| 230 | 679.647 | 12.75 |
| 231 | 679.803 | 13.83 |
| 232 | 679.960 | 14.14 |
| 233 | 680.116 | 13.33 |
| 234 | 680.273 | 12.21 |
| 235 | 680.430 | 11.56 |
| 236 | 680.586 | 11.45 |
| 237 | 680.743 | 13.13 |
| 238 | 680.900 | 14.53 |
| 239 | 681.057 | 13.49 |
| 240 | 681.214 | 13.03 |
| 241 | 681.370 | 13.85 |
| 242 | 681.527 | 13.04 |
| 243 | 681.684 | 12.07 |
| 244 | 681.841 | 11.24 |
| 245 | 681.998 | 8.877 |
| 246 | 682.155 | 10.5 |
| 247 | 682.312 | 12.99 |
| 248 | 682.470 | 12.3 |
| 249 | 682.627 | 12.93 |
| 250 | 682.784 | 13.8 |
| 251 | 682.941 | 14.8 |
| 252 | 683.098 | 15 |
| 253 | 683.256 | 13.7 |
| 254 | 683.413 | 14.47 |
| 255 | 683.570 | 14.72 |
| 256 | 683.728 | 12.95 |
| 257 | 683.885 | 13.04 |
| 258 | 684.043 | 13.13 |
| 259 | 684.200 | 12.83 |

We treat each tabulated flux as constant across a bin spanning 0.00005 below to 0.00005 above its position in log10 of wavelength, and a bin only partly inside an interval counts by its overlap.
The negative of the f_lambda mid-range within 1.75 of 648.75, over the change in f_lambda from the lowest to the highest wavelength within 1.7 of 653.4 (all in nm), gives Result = -5.4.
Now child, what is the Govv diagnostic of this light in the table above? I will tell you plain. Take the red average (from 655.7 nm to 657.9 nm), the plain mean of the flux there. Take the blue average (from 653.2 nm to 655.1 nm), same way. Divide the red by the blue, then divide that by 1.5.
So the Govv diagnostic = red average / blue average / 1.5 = 0.89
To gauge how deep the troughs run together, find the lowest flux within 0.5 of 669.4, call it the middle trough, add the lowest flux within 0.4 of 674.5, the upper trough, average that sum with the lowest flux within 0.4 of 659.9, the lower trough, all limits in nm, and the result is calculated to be 17.4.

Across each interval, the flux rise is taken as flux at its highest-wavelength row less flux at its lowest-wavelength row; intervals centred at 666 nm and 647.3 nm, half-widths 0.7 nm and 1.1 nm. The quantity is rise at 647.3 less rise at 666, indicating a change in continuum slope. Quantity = 1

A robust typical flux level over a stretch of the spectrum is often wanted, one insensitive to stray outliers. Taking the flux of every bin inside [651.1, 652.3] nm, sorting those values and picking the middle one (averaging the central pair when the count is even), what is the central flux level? 13.5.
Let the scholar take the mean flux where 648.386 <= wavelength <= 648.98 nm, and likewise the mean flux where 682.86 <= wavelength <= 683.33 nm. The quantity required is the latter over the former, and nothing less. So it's 1.07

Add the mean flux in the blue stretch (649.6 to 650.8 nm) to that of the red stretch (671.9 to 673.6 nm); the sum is 27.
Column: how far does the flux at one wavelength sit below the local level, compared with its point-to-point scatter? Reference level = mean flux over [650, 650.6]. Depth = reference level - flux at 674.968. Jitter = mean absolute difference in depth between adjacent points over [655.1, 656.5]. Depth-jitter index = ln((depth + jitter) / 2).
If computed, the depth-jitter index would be -0.9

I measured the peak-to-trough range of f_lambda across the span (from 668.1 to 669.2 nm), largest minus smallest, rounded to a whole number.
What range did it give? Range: 1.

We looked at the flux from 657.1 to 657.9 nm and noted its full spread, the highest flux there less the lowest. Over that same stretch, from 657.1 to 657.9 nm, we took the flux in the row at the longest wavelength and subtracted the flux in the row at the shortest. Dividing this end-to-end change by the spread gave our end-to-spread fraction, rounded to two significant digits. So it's 1.0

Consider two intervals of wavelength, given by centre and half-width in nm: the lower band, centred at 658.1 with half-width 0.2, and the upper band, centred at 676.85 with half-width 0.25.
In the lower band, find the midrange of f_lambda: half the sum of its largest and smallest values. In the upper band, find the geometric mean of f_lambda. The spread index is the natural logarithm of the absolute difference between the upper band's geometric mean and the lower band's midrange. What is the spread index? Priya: 2.0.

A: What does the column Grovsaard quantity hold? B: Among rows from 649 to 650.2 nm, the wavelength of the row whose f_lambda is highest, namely 649.058 nm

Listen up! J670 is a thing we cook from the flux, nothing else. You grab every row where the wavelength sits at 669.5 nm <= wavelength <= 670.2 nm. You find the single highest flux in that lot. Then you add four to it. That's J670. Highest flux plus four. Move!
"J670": 19.0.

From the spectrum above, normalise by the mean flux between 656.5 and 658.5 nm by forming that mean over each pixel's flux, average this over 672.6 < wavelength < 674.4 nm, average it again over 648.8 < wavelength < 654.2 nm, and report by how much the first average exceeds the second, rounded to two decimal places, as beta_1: 0.07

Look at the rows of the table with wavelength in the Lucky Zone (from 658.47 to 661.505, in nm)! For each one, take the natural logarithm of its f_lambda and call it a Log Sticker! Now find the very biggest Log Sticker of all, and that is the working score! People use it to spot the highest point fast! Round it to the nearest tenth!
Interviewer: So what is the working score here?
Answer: 3.1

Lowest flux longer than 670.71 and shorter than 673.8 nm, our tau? 7.181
